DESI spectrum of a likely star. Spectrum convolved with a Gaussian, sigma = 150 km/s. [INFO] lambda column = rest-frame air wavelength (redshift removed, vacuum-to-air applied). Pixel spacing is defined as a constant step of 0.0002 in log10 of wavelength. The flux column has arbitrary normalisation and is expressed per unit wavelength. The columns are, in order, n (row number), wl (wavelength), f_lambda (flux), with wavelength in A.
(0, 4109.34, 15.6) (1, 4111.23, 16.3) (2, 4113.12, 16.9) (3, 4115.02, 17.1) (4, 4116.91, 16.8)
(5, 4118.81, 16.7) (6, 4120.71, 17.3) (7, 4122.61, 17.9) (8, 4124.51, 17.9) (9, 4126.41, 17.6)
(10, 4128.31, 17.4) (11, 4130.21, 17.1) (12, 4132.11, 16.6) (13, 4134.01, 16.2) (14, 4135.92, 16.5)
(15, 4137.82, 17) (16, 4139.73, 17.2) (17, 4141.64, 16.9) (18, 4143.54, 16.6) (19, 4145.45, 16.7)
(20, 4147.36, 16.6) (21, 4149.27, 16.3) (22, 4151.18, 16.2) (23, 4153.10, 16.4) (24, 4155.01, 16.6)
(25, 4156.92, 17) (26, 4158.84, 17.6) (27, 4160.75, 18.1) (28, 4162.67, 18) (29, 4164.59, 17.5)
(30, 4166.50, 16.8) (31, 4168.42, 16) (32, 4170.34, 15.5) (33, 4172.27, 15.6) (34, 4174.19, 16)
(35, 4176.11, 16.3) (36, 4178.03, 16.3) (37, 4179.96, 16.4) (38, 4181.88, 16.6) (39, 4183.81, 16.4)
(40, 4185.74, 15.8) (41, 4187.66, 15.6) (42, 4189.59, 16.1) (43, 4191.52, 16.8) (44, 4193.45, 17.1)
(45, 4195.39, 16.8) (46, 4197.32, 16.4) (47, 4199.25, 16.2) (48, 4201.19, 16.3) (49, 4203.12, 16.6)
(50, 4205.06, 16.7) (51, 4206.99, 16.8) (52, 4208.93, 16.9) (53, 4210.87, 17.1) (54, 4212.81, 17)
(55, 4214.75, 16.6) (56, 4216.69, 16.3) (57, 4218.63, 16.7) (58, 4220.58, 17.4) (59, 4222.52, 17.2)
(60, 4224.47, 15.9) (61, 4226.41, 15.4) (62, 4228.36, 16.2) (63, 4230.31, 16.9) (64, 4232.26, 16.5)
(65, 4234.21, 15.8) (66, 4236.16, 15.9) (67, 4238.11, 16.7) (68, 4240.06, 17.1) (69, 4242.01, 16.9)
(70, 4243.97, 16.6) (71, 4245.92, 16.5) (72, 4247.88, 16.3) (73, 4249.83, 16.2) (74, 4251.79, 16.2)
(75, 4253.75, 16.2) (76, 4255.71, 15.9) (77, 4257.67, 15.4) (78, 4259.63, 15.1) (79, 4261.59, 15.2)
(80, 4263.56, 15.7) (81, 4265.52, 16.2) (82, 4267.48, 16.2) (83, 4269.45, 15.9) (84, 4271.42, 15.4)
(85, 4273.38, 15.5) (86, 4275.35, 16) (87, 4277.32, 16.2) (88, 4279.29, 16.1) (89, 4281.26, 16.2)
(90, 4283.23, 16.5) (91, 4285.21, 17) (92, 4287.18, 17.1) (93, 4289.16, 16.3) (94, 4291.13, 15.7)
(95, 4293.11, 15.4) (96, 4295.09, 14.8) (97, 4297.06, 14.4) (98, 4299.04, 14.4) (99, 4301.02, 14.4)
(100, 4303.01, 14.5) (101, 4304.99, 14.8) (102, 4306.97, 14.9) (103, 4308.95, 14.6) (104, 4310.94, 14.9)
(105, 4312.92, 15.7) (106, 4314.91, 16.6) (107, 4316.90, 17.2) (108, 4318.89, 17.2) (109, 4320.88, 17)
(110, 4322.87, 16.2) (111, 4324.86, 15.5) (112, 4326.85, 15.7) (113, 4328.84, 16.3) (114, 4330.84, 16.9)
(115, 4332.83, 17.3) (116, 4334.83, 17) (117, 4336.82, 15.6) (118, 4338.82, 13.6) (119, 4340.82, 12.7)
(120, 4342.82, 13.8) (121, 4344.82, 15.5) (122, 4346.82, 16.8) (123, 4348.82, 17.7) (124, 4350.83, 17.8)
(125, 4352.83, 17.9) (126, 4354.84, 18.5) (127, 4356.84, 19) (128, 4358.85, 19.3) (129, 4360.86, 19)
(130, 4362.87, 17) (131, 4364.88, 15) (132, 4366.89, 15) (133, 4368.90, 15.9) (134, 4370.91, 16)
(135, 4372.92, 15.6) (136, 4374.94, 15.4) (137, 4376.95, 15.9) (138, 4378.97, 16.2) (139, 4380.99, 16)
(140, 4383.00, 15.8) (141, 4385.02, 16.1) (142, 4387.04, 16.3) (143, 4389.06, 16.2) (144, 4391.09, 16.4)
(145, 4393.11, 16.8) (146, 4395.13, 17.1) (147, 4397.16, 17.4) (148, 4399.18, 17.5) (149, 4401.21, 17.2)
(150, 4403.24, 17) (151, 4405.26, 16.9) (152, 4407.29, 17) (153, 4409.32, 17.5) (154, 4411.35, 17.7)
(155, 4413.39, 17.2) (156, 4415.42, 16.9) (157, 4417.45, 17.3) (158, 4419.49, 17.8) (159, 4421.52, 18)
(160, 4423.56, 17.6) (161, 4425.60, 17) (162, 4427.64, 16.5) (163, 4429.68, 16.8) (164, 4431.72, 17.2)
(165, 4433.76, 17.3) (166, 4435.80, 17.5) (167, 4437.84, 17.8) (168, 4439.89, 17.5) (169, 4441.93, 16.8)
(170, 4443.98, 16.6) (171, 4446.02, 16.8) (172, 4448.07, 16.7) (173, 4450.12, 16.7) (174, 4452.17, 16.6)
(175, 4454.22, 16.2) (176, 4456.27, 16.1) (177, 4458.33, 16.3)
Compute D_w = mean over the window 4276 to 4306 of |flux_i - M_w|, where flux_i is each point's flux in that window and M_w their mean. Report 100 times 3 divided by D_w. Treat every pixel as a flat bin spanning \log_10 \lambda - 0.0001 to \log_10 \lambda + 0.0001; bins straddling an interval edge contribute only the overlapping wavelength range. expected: 351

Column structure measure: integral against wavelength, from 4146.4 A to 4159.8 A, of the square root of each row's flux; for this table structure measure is 54.7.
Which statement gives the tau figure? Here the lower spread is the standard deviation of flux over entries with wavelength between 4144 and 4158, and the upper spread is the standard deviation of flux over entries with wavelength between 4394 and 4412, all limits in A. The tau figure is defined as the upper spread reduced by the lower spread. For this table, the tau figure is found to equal 0.01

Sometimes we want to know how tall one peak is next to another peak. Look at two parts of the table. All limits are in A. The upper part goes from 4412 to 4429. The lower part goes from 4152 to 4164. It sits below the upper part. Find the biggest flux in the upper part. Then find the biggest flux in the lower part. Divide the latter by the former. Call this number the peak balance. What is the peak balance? 1.01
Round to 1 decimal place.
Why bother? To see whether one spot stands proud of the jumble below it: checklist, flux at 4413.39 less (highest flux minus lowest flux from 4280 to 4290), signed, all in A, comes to 16.3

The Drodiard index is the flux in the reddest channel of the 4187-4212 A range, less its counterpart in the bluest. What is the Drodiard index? 1.5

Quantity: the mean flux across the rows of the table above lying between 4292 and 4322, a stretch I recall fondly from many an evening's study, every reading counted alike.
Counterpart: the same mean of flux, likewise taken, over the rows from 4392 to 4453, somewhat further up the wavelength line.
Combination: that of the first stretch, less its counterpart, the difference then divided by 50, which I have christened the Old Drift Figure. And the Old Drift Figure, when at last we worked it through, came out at -0.035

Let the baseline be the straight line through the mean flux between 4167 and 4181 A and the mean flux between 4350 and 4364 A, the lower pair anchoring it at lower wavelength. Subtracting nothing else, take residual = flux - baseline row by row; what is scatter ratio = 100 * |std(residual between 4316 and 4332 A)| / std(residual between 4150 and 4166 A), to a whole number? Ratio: 104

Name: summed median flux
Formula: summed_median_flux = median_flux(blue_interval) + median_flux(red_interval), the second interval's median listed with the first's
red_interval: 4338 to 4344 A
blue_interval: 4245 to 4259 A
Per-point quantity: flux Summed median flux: 29.8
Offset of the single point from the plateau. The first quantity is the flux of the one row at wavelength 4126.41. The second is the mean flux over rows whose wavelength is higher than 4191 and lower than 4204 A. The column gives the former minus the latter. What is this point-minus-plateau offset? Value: 1.0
